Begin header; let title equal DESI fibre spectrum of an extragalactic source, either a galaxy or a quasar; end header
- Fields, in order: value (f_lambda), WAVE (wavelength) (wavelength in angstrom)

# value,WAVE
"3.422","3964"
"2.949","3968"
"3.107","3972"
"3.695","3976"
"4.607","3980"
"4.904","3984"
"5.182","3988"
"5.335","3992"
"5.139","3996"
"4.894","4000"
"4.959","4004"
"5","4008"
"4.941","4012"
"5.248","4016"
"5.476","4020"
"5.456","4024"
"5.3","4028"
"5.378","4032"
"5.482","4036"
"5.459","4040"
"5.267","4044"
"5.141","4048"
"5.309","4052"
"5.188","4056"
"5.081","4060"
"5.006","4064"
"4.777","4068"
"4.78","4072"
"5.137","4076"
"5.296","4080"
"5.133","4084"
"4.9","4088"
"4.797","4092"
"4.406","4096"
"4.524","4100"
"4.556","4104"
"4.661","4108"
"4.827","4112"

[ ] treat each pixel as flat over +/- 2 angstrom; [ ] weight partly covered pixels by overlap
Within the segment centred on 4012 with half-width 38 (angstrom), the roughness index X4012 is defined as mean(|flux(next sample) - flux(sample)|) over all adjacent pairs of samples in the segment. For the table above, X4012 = 0.193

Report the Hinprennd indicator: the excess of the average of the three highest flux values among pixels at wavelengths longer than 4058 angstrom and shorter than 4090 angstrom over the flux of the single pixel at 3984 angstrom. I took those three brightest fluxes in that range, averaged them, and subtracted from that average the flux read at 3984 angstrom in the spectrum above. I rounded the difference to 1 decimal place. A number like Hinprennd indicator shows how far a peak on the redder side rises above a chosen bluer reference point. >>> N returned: 0.3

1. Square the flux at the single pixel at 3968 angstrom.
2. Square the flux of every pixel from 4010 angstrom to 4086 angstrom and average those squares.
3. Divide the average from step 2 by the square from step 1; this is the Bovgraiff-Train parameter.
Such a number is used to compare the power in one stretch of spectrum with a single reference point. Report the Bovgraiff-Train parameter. 3.12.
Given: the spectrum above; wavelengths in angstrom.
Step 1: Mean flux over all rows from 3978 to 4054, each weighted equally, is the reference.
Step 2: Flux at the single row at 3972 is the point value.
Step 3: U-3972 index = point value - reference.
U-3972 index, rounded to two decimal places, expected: -2.08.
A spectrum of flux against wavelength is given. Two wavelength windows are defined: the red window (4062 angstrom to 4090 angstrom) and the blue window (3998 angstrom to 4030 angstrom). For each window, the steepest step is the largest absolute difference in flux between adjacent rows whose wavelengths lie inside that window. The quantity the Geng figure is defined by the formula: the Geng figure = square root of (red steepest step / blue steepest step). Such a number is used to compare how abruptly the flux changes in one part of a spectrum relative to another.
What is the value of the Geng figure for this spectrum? 1.1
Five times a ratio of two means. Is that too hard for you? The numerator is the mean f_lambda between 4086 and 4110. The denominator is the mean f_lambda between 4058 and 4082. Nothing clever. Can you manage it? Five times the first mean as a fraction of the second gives 4.63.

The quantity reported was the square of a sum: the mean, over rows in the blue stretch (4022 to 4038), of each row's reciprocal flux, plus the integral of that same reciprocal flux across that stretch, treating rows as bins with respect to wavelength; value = 10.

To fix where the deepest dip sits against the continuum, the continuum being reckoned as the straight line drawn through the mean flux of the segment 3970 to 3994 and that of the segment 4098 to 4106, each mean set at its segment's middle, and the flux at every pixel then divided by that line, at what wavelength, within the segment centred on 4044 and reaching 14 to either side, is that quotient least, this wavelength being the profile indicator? 4048 angstrom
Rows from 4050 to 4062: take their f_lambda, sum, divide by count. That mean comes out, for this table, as 5.19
